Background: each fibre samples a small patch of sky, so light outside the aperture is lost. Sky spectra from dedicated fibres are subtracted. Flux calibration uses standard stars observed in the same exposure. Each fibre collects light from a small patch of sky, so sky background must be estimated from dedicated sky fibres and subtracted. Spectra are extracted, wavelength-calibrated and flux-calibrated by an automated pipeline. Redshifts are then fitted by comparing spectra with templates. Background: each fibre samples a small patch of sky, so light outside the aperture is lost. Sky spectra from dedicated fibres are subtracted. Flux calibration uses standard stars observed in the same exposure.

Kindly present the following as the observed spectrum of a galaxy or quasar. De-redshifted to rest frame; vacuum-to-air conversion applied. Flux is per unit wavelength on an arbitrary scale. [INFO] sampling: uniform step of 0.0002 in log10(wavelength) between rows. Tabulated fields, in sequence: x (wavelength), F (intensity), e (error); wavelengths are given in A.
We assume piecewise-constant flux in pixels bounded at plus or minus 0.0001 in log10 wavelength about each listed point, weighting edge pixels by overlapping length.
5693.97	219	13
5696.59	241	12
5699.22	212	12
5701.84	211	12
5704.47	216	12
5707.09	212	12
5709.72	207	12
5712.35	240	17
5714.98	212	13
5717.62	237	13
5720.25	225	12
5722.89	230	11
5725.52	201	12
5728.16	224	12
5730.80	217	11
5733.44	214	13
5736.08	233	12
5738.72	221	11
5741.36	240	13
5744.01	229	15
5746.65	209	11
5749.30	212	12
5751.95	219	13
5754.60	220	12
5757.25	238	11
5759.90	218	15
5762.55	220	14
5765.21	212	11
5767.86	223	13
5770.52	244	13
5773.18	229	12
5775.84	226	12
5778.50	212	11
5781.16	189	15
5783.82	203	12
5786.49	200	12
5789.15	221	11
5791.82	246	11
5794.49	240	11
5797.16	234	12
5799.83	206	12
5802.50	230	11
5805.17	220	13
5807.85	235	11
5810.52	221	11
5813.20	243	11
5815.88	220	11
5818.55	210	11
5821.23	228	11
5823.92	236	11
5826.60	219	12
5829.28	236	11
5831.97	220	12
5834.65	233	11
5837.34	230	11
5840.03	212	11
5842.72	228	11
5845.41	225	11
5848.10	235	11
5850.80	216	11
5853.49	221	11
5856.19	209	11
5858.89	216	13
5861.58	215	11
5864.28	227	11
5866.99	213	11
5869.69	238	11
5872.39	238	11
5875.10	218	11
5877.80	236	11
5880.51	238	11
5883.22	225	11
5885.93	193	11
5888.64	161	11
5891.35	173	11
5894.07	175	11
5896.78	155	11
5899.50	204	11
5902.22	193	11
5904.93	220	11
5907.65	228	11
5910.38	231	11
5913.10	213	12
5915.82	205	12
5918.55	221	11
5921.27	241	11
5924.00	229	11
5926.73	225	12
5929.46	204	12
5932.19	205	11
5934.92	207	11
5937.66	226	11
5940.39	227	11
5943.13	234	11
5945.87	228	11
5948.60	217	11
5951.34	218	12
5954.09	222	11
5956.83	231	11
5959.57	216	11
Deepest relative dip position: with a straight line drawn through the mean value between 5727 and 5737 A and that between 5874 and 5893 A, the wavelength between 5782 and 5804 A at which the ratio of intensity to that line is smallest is 5786.49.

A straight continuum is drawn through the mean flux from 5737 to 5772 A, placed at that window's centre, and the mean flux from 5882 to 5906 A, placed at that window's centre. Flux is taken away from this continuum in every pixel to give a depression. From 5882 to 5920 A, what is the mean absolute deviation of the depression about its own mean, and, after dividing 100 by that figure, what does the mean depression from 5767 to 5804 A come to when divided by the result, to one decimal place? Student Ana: -1.3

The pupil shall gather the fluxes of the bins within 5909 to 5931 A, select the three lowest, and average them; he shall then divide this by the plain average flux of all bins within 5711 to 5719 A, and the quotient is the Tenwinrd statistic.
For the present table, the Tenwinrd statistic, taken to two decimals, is 0.90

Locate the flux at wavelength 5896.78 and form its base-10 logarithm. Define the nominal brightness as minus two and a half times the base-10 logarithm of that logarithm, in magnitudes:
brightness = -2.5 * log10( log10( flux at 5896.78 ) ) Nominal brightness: -0.851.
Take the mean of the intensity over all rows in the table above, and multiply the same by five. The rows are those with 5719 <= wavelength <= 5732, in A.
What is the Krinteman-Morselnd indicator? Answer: 1097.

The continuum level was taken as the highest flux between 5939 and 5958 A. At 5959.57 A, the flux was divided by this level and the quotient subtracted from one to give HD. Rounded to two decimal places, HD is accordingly 0.08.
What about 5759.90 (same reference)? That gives 0.07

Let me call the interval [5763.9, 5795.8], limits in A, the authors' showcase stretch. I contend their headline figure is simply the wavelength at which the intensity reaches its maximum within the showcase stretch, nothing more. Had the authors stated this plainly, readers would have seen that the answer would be 5791.82 A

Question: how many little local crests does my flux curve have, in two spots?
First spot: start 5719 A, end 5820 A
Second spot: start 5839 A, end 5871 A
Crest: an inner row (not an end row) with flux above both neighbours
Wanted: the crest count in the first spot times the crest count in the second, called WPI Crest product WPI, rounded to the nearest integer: 60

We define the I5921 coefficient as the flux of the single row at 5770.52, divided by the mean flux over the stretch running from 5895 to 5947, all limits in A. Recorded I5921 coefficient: 1.13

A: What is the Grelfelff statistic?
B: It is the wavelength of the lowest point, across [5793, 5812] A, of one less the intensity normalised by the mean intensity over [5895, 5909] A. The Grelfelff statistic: 5794.49 A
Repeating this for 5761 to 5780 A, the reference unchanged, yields 5770.52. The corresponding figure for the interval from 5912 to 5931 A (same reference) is 5921.27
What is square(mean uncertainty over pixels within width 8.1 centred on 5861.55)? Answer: 136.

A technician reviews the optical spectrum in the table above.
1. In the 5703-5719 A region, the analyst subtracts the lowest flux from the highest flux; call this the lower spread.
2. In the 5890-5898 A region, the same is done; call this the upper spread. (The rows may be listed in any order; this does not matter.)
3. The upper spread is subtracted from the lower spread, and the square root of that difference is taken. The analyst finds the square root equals 3.6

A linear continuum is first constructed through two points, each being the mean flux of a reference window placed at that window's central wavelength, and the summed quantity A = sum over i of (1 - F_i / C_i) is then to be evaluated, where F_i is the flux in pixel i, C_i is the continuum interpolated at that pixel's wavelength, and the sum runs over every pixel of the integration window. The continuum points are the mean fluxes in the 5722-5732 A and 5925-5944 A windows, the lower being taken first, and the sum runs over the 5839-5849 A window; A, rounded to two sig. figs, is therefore -0.13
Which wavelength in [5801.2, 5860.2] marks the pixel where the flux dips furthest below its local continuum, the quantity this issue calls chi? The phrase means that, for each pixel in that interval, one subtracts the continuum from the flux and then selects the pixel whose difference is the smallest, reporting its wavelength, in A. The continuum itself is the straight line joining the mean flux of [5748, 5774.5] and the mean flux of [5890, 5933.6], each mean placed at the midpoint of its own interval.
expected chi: 5818.55 A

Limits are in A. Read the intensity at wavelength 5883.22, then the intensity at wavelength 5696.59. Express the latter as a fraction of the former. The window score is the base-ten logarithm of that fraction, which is 0.030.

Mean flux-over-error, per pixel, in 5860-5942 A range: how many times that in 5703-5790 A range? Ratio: 1.07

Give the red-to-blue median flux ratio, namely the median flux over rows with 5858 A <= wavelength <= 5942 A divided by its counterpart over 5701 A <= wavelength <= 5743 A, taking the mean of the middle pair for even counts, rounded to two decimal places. 1.00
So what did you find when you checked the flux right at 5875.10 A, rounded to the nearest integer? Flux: 218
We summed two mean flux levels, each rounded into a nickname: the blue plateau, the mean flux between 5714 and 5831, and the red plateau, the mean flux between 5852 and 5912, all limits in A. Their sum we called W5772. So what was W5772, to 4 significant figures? 433.1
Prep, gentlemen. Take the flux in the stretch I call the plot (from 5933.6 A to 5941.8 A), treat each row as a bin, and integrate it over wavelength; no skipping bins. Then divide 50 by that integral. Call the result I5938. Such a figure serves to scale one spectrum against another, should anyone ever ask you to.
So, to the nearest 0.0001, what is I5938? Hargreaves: 0.0277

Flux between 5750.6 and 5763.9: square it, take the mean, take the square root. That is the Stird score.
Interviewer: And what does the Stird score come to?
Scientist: 223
